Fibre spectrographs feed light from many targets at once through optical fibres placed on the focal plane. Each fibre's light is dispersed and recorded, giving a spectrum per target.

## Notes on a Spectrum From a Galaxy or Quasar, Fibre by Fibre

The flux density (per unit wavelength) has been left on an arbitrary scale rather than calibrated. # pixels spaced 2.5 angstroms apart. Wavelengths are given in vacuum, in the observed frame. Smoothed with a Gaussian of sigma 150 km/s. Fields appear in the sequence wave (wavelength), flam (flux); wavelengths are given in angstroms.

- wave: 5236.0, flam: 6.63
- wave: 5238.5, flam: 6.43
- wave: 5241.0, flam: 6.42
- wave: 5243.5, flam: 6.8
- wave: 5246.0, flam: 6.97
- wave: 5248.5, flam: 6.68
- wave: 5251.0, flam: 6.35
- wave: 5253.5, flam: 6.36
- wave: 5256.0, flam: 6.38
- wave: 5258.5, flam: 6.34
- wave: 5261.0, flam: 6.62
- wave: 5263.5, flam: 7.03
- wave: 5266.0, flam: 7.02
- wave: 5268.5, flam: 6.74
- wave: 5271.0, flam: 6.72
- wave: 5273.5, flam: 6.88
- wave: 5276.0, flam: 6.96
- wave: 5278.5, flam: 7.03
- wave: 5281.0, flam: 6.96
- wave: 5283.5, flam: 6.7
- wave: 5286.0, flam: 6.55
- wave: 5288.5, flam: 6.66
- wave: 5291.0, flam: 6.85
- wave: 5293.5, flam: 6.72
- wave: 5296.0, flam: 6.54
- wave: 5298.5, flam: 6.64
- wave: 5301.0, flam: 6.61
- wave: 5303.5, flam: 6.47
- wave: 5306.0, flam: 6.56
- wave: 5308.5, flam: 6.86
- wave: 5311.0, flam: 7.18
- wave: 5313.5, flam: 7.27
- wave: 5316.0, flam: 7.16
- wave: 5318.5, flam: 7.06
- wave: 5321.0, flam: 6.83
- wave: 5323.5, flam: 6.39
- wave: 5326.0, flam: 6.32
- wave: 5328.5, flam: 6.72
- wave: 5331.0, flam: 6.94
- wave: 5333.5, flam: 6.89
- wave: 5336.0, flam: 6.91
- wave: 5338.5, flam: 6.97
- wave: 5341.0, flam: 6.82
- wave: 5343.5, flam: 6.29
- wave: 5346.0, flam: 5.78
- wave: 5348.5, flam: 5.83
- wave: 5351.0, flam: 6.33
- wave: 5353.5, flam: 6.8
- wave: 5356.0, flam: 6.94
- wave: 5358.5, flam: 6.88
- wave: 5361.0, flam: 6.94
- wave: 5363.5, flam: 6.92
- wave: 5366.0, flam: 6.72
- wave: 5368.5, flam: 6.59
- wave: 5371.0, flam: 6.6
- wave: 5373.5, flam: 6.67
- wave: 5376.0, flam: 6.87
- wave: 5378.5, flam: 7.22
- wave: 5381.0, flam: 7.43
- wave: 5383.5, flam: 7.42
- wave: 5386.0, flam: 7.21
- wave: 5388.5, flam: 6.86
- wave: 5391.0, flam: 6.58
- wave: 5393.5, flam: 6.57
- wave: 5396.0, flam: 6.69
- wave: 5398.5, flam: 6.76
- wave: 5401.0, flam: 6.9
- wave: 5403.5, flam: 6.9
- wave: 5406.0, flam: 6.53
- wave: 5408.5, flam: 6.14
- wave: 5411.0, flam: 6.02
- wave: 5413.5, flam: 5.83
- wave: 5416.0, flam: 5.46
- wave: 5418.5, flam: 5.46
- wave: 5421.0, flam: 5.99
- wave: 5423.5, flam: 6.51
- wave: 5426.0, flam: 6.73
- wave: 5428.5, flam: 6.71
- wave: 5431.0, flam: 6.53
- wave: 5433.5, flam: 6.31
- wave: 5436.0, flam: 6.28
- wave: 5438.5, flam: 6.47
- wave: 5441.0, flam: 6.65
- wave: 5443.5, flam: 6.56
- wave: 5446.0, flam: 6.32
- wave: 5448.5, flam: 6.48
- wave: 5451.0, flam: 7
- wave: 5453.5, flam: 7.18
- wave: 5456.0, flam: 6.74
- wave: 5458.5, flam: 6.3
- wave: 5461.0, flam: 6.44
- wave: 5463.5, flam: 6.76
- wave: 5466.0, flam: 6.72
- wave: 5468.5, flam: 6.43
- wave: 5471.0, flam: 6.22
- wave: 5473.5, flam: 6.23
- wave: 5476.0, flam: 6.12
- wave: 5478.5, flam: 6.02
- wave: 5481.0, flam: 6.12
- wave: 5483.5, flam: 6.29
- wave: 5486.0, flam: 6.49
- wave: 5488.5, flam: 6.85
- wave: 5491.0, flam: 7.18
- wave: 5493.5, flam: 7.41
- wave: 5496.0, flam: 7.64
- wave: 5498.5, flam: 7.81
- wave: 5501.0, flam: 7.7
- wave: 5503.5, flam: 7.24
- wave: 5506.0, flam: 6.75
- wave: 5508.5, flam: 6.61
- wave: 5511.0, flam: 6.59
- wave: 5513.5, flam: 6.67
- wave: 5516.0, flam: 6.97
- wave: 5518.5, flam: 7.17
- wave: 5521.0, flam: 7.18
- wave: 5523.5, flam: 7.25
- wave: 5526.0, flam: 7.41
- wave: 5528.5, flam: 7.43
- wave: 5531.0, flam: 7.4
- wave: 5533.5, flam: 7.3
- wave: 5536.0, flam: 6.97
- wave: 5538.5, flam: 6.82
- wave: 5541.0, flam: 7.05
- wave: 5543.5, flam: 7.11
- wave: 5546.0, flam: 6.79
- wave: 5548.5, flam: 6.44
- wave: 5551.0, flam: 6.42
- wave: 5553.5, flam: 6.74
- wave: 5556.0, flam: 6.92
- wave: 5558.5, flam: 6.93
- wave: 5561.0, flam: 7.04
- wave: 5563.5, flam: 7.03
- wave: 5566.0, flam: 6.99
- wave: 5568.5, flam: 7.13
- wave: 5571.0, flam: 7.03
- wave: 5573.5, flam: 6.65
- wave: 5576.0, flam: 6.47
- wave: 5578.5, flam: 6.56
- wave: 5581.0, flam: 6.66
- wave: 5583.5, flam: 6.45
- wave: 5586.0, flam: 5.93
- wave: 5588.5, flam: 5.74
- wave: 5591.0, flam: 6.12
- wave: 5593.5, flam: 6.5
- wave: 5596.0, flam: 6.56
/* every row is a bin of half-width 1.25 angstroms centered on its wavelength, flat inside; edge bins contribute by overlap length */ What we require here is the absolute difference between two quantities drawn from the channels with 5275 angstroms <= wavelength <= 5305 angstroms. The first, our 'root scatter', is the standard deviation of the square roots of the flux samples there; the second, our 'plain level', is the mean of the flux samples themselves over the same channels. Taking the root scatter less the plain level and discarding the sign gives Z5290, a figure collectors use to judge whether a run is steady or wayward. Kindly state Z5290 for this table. 6.69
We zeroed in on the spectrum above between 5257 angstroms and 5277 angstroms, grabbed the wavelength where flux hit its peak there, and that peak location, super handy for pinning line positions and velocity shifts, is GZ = 5263.5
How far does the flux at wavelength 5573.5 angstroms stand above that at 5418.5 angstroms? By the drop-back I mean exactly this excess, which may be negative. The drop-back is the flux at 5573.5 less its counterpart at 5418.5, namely 1.2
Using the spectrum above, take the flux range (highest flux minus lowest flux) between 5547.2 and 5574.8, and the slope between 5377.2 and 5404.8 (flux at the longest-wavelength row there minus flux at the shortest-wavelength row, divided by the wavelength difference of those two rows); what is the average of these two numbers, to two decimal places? 0.35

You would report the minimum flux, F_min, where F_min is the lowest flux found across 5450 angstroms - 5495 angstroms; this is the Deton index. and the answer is 6.02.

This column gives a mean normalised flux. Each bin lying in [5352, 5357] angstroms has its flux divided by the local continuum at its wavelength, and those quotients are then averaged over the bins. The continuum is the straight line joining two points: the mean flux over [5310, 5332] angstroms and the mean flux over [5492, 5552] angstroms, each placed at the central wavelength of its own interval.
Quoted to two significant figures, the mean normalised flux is 0.99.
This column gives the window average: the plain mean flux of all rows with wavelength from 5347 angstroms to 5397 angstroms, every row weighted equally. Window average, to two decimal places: 6.80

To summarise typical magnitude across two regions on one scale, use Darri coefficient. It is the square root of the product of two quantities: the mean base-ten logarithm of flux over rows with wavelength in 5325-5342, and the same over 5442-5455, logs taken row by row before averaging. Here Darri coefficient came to 0.829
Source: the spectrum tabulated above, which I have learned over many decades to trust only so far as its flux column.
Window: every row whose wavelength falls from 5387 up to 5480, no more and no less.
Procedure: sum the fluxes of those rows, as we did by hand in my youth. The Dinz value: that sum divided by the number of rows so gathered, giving 6.44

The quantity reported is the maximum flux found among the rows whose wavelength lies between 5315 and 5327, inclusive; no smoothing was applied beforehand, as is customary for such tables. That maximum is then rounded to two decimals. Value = 7.16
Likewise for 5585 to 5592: 6.12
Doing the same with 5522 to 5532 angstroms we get 7.43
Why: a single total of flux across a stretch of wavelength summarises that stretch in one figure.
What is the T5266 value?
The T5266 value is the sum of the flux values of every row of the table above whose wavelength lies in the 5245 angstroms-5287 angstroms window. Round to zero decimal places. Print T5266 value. 114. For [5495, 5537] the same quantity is 122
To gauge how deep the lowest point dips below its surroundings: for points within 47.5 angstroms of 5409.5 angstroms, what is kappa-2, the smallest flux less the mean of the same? -1.1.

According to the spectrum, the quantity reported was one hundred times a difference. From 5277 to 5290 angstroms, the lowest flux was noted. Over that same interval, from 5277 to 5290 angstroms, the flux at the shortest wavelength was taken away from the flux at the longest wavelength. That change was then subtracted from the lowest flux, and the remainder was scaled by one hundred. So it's 692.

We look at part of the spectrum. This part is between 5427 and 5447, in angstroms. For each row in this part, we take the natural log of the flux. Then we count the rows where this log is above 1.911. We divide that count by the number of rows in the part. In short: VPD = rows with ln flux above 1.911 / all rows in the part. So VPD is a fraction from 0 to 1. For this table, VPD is 0.0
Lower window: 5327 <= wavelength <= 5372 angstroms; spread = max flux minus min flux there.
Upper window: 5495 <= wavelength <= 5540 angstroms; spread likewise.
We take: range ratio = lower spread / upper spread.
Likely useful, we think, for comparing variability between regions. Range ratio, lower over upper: 1.0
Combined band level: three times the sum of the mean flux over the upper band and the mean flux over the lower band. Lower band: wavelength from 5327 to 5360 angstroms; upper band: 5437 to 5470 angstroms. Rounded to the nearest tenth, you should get 39.7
